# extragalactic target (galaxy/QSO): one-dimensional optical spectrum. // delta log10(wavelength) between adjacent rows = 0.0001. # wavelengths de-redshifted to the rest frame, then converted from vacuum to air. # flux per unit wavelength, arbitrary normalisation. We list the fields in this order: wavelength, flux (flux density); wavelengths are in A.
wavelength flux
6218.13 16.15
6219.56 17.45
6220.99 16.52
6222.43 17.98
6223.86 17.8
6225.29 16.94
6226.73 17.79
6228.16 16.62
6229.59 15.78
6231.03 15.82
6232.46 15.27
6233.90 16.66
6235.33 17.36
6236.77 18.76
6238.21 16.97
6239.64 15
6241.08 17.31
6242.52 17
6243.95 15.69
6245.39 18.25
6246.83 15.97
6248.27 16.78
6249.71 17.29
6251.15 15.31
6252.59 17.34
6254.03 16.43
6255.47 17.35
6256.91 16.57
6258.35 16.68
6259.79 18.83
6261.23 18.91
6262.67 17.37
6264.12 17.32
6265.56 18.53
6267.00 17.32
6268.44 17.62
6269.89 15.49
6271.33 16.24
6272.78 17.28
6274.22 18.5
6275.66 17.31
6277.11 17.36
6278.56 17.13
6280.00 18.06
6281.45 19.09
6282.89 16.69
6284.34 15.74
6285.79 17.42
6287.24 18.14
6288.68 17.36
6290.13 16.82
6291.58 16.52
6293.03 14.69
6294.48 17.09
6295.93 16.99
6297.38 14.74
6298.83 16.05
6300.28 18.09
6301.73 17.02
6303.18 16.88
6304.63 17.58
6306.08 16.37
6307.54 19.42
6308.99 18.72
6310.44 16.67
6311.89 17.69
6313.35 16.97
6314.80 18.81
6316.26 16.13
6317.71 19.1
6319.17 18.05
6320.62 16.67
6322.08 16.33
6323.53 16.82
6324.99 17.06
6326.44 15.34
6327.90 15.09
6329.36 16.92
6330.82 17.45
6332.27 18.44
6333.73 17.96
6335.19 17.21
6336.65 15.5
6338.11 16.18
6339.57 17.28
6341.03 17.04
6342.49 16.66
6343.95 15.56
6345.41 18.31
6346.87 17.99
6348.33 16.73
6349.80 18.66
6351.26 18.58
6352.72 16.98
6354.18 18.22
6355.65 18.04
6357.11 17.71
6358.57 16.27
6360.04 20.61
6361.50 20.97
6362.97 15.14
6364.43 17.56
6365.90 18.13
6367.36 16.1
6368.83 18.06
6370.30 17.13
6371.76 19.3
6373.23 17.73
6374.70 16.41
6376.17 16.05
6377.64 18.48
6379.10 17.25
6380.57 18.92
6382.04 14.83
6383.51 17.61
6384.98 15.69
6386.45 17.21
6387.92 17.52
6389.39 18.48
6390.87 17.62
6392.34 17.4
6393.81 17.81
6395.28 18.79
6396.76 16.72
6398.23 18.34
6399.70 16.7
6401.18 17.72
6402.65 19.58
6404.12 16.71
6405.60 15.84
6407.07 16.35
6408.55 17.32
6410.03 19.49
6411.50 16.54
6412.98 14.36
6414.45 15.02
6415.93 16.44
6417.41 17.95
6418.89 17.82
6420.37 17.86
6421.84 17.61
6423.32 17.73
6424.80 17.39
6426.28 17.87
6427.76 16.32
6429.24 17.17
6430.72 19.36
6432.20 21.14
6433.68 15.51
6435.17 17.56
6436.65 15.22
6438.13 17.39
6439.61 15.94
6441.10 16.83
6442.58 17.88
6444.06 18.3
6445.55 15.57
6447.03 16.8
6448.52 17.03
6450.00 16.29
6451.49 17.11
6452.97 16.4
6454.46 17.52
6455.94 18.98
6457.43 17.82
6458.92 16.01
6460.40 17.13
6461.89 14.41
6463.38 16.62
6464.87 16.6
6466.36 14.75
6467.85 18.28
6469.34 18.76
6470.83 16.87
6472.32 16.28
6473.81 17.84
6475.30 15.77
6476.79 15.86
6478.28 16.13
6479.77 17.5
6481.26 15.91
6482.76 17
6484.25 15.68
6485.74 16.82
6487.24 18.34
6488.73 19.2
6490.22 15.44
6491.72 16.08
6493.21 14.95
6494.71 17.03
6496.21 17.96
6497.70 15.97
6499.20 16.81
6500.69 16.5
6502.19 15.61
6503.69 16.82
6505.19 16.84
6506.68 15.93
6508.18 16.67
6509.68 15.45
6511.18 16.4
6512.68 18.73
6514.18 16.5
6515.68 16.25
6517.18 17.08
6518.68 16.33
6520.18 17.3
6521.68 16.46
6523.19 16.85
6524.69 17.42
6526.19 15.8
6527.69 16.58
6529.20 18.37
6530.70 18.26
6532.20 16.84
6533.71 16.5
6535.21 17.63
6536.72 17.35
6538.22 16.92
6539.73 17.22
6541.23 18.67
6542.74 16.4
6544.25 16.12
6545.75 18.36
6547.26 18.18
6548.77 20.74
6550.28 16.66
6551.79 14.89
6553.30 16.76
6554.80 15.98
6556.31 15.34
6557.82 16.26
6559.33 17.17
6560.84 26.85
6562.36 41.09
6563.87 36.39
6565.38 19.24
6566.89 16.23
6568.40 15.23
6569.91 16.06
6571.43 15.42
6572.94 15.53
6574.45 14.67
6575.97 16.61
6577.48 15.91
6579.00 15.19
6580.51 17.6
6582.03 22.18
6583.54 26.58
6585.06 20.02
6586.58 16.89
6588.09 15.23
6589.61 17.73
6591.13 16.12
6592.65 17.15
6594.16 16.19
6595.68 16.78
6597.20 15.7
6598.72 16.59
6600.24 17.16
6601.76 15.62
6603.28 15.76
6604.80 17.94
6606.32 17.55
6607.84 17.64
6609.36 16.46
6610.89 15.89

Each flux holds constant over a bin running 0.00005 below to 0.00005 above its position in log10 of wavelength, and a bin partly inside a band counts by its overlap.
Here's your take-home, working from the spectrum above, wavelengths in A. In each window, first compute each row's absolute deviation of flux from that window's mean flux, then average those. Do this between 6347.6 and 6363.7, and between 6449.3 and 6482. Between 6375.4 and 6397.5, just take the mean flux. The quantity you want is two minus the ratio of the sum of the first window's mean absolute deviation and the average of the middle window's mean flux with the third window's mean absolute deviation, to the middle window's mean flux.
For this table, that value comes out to 1.40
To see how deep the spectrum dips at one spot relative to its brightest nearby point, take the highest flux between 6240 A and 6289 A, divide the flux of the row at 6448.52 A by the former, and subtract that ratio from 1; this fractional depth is 0.108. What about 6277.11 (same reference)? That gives 0.091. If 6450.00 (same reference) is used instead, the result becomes 0.147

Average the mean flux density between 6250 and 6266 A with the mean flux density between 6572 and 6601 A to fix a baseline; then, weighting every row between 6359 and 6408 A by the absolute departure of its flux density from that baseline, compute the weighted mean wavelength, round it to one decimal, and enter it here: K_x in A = 6380.0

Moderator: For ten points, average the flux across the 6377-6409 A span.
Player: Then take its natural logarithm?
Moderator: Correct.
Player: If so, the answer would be 2.86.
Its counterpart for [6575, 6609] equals 2.86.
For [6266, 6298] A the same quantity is 2.83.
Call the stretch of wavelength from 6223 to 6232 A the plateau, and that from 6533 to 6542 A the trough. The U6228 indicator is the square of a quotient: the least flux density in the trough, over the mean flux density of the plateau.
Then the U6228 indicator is 0.97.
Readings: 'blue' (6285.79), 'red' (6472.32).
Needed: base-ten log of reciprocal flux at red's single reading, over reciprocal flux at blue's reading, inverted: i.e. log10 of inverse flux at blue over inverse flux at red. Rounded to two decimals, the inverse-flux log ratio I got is -0.03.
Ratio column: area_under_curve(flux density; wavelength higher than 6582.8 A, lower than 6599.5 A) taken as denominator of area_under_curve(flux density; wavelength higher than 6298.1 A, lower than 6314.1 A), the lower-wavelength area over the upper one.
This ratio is 0.94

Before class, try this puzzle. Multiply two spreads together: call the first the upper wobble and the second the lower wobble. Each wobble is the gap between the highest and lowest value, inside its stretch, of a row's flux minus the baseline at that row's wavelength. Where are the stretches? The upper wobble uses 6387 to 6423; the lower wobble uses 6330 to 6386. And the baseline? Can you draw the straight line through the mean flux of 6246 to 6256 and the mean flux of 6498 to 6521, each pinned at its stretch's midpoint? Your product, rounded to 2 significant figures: 32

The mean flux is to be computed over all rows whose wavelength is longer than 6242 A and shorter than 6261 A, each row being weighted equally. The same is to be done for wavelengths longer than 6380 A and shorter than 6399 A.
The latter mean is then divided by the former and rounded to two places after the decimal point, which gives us 1.03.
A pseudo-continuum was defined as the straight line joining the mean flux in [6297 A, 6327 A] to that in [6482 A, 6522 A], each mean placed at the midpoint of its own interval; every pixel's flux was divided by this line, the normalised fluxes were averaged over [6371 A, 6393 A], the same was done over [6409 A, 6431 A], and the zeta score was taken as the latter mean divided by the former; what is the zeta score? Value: 1.00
